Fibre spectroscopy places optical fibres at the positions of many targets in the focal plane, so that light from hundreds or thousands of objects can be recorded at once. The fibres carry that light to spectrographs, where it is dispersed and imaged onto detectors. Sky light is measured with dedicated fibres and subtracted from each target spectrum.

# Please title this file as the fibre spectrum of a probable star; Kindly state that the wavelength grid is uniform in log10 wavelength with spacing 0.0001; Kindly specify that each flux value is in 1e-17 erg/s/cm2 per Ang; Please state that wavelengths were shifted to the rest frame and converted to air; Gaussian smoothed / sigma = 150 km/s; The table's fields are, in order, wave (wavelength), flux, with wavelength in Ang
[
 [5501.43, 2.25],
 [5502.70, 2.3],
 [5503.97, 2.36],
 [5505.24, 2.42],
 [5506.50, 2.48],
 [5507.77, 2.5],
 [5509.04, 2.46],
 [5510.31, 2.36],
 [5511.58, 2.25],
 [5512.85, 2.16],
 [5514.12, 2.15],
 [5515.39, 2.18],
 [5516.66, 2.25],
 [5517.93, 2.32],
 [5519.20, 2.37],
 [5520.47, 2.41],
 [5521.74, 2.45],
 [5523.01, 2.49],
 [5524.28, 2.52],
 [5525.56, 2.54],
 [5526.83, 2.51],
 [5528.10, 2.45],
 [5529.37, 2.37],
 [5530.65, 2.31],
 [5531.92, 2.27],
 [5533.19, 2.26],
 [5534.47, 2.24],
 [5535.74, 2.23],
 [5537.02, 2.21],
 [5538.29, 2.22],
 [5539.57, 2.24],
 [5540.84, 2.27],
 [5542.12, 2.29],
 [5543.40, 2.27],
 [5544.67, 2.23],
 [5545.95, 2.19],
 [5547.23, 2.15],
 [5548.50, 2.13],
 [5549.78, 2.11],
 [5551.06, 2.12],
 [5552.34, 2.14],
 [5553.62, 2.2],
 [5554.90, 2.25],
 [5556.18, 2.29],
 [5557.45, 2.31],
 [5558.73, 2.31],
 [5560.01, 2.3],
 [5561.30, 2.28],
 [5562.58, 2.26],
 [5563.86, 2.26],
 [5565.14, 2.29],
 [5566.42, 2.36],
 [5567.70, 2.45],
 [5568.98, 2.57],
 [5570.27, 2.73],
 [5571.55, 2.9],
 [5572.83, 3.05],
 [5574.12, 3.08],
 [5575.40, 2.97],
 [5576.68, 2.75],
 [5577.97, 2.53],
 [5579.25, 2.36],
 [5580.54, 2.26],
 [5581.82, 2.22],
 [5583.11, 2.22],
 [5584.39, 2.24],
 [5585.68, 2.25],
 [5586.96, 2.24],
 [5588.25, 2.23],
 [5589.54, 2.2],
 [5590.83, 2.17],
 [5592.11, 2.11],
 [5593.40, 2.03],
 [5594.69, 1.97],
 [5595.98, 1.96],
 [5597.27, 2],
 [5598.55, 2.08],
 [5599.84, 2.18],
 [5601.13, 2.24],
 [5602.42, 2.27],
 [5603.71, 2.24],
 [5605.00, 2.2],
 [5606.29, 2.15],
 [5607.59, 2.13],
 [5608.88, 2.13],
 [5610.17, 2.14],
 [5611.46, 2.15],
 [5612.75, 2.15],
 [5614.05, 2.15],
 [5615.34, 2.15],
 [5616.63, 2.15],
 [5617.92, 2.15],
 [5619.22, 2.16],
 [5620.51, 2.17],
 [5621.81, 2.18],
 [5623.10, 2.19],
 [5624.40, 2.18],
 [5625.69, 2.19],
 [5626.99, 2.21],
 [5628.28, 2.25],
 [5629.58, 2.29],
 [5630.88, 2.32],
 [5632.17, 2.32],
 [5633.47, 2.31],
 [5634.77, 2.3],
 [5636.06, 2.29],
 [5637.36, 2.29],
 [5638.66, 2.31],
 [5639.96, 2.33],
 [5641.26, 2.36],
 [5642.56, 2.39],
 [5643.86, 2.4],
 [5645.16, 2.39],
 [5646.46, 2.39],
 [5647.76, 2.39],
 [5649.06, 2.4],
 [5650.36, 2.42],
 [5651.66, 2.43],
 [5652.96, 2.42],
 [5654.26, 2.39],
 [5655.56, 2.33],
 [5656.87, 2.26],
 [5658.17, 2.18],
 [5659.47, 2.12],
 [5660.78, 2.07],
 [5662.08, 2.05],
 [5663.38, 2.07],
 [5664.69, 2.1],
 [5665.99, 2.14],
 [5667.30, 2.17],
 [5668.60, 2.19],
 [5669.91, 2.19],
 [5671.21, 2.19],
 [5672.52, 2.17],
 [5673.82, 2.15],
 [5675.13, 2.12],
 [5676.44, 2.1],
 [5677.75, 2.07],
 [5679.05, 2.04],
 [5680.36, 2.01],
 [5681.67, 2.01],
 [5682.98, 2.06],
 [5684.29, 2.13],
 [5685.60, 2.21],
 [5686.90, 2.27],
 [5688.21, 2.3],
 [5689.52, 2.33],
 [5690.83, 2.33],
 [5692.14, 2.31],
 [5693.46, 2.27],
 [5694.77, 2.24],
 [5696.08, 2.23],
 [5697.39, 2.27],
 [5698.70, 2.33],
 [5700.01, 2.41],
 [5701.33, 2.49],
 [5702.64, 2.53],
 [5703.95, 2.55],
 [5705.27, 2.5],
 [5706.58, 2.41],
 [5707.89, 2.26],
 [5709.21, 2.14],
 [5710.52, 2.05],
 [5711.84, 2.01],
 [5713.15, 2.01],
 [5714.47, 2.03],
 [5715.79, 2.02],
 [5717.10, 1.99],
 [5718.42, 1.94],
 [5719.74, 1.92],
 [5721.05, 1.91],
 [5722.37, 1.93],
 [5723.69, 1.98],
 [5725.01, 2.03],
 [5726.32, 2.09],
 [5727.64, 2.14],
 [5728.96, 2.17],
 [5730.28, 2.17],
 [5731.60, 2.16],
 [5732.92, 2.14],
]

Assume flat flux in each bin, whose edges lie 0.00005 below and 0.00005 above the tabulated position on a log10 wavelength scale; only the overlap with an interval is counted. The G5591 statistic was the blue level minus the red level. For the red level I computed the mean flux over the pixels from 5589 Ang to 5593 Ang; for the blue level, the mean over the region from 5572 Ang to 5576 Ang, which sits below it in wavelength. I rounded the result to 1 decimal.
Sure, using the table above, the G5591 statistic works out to 0.9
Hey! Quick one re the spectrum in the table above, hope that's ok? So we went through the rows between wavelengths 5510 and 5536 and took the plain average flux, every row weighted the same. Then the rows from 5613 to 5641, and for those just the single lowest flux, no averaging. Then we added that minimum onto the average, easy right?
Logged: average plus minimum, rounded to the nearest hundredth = 4.49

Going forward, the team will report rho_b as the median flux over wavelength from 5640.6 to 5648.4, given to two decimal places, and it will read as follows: 2.39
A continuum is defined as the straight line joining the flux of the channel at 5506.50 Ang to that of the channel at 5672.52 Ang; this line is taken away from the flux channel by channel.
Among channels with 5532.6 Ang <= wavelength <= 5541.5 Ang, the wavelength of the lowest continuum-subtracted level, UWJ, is 5537.02 Ang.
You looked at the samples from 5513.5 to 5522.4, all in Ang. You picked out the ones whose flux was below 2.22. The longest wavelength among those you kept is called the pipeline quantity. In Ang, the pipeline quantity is 5515.39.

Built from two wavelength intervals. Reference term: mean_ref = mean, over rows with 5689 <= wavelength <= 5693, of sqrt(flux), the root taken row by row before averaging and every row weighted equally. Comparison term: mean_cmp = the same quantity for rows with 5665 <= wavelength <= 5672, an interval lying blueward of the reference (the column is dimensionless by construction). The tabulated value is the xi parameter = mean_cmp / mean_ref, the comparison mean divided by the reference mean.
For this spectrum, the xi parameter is 0.97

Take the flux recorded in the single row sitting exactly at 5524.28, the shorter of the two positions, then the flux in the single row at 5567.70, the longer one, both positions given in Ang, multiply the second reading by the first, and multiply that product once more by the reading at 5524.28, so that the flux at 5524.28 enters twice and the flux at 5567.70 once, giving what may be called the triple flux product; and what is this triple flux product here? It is 15.6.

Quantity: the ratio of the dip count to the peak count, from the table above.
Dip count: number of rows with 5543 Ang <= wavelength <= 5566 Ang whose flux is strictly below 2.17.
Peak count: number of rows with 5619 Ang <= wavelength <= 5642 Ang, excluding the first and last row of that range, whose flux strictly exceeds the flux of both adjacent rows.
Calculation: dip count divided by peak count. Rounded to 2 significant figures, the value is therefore 5.0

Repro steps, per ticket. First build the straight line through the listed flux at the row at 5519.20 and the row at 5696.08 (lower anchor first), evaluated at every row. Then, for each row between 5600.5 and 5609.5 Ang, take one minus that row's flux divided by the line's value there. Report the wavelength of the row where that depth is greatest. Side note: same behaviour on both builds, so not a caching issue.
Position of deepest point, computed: 5607.59 Ang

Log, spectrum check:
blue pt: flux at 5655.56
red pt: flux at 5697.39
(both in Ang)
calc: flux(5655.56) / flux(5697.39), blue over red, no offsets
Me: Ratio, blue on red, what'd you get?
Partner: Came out 1.03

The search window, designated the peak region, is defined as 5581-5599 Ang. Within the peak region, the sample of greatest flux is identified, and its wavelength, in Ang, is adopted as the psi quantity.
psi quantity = 5585.68 Ang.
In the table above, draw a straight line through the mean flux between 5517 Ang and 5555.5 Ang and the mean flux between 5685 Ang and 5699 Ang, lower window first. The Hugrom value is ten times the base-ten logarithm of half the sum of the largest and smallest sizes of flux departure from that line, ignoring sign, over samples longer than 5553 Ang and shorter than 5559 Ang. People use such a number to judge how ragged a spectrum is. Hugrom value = -13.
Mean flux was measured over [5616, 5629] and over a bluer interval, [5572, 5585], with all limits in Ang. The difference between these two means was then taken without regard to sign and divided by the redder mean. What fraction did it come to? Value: 0.18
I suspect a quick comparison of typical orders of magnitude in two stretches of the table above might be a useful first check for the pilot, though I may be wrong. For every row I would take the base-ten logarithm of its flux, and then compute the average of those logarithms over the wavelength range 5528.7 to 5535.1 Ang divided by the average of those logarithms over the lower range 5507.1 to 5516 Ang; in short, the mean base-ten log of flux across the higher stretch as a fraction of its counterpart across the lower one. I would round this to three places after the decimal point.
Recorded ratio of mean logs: 1.000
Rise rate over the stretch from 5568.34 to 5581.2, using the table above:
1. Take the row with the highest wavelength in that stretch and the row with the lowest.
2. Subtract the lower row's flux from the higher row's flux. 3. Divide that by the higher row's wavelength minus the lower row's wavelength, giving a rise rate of -0.027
